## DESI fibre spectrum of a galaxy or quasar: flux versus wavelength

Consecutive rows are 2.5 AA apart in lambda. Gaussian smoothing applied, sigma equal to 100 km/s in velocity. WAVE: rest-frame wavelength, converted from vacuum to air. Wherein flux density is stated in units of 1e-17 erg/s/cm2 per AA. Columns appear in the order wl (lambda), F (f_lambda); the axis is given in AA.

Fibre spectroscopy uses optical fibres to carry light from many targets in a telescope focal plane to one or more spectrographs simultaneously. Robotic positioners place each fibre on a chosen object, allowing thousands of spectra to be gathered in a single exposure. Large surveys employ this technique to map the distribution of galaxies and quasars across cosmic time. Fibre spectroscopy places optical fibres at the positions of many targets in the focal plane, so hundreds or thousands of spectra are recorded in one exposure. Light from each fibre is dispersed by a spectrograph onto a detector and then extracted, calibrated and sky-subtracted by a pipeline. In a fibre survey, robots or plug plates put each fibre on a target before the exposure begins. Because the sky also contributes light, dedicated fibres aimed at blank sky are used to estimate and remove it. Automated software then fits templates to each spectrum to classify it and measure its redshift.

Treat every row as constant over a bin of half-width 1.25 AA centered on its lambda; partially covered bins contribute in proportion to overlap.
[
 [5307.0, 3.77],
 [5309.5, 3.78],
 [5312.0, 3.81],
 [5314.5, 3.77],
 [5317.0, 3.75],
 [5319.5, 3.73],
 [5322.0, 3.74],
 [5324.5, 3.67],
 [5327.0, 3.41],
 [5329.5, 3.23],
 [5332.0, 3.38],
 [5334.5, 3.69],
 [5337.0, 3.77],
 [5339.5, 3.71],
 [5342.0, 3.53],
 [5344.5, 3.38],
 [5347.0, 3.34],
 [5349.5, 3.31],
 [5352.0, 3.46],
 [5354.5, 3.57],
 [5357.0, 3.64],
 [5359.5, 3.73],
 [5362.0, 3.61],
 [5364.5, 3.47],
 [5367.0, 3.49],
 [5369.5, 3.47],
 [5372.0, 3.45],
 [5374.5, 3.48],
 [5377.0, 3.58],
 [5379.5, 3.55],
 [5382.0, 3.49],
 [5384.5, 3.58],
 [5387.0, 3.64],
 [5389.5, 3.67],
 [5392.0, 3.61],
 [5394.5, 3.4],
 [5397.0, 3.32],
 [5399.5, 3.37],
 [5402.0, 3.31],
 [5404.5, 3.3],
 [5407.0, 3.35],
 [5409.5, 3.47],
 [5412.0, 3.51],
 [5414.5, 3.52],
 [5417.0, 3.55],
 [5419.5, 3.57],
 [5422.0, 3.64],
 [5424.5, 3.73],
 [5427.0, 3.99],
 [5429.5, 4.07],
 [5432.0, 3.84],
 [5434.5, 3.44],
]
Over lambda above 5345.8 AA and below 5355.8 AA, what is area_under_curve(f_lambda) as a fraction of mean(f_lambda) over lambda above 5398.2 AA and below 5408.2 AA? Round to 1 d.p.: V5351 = 10.3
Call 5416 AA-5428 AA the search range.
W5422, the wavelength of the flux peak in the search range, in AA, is 5427.0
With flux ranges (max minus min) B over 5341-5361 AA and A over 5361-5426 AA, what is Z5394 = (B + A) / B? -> 2.0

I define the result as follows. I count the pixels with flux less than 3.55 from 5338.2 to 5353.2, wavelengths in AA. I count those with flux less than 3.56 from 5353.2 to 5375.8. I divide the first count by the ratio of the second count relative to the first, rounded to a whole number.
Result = 5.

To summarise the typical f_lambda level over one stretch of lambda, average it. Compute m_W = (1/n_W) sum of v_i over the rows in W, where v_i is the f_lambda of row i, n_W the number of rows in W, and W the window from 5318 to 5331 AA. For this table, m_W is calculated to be 3.56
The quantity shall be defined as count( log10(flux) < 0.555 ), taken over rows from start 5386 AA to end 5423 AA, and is 11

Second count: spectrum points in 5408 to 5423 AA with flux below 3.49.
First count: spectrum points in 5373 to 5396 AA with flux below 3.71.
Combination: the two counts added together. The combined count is 10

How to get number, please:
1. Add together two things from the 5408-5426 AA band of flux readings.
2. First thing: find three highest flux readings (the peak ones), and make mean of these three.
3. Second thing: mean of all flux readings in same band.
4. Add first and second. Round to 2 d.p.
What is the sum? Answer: 7.22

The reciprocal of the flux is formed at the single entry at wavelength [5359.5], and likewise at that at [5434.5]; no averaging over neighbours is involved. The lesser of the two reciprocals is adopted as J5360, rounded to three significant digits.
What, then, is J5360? 0.268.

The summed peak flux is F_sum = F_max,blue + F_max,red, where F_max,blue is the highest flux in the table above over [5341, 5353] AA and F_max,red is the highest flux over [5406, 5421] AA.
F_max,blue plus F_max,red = 7.1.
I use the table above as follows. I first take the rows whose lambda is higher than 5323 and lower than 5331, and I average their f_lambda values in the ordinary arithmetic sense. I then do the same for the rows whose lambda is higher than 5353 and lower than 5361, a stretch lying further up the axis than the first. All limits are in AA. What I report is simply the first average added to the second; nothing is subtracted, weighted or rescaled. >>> 7.08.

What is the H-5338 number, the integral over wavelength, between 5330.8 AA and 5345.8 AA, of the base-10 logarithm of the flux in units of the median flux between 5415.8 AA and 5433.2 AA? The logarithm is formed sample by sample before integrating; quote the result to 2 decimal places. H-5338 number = -0.28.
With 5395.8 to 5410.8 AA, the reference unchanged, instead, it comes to -0.69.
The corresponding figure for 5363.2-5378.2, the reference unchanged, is -0.43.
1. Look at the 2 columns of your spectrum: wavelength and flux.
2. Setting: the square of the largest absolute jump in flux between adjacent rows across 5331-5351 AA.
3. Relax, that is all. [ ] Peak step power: 0.10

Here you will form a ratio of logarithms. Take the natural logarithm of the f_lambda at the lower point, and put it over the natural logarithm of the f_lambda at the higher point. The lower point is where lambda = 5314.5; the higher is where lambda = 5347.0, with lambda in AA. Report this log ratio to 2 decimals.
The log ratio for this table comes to 1.10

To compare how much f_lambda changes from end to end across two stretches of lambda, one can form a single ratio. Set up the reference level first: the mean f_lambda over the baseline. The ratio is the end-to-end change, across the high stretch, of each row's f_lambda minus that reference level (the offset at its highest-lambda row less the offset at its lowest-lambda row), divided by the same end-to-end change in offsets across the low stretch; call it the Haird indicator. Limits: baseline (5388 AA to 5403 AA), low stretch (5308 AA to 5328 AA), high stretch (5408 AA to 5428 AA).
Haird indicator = -1.4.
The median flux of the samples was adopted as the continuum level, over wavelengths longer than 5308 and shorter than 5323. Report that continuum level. 3.76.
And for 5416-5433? 3.73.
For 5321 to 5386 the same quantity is 3.51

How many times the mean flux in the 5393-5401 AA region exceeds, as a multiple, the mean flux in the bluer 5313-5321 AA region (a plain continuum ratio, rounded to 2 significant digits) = 0.90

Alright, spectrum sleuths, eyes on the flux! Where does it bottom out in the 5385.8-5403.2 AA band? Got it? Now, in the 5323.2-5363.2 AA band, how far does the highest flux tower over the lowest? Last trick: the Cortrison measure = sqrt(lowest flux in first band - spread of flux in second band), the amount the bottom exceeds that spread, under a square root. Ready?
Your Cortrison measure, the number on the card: 1.66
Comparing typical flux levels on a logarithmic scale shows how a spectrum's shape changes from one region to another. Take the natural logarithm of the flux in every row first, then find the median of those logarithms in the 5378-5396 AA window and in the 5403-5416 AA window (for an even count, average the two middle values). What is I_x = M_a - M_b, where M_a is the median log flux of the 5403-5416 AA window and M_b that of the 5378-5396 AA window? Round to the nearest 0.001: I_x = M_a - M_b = -0.031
